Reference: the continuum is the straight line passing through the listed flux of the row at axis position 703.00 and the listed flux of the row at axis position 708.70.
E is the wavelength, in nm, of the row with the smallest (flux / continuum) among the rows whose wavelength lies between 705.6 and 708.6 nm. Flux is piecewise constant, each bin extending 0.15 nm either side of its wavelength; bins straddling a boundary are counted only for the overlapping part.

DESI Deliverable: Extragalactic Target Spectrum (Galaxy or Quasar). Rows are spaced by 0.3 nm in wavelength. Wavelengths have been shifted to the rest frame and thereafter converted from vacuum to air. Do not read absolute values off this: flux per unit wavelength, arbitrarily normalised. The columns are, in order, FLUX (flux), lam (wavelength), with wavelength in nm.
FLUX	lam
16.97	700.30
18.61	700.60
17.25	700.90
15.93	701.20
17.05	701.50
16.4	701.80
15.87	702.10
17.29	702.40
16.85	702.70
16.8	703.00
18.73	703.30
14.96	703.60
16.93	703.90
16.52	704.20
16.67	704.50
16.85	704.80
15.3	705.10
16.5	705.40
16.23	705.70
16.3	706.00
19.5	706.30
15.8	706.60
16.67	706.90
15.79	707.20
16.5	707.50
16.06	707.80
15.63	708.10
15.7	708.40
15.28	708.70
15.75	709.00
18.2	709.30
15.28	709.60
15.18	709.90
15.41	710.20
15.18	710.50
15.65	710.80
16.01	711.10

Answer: 706.60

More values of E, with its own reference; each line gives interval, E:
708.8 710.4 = 709.90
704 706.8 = 705.10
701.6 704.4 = 703.60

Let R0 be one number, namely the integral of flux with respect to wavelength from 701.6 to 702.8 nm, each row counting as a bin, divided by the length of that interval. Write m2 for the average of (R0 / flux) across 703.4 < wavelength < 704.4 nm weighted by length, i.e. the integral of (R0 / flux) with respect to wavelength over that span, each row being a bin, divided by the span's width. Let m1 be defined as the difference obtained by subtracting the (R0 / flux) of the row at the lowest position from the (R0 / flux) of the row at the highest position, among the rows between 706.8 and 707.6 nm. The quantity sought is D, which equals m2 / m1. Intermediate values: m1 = 0.01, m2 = 1.02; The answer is 100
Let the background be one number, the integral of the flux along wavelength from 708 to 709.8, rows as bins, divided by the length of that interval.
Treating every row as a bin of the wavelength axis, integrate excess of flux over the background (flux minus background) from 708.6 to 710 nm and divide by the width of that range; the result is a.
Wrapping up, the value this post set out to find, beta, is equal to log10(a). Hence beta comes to -1.6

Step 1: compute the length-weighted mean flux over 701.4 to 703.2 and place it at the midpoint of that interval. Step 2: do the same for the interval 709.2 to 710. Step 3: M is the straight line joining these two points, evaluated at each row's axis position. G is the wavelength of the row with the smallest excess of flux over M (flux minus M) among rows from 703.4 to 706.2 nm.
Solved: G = 703.60 nm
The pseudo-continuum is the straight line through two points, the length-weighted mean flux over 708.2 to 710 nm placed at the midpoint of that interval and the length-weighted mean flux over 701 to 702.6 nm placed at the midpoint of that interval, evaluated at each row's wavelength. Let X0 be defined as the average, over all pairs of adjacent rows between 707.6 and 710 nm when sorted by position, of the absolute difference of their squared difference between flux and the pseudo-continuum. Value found 1.6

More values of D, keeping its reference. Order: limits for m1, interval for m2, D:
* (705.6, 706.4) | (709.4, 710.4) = -6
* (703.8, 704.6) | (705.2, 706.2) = 66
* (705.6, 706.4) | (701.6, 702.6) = -6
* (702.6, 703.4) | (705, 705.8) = -10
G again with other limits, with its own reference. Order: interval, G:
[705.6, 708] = 706.60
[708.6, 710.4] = 709.90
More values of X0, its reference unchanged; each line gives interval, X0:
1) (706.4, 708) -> 0.2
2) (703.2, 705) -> 1.1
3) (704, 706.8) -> 3.0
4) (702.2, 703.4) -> 1.9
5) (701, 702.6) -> 0.3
